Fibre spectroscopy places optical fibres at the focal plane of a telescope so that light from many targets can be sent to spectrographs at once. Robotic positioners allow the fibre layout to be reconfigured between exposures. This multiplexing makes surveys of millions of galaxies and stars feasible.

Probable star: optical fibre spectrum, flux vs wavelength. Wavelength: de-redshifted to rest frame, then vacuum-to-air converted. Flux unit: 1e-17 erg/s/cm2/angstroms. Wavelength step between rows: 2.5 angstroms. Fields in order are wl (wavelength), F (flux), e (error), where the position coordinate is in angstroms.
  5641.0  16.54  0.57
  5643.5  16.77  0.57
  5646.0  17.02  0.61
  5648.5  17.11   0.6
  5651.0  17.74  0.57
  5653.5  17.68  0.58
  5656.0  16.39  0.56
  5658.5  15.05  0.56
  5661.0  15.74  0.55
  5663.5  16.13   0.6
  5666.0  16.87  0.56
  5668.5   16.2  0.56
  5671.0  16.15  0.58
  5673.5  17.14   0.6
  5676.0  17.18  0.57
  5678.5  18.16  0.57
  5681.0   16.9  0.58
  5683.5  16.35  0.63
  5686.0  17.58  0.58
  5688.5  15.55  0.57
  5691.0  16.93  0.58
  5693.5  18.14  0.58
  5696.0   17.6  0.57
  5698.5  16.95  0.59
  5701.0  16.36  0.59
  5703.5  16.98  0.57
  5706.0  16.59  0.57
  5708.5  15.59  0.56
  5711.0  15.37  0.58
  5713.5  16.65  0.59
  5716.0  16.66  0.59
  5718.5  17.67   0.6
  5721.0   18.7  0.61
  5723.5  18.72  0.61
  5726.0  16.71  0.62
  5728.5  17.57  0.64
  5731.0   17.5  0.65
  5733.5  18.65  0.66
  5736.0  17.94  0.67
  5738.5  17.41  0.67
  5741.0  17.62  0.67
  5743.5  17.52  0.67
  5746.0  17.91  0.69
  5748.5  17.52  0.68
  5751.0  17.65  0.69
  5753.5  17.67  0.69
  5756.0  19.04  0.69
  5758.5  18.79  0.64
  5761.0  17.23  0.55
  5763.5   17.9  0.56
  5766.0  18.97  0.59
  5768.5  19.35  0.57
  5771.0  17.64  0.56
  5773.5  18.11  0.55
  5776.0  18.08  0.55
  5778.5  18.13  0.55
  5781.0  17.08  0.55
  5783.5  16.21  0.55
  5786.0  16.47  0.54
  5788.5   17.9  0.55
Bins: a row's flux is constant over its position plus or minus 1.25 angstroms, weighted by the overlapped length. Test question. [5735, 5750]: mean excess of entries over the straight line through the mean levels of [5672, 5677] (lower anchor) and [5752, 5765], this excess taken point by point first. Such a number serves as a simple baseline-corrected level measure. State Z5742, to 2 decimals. -0.29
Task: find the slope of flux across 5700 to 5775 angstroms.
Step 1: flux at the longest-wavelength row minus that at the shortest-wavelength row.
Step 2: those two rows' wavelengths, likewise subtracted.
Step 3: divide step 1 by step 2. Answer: 0.024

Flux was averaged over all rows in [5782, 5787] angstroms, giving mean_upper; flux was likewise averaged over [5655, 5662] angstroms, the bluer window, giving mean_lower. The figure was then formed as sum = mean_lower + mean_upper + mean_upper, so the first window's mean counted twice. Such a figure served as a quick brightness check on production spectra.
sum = 48.4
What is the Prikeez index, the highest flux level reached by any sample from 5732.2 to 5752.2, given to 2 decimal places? 18.65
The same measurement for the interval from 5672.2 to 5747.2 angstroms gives 18.72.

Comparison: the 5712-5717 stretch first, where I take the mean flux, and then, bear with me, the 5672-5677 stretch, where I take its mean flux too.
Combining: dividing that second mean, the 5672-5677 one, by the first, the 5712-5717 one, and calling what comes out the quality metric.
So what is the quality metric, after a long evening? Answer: 1.03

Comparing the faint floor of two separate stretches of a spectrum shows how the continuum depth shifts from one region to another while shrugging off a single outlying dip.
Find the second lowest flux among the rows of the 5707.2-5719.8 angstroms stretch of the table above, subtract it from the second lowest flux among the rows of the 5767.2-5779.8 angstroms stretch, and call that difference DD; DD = 2.5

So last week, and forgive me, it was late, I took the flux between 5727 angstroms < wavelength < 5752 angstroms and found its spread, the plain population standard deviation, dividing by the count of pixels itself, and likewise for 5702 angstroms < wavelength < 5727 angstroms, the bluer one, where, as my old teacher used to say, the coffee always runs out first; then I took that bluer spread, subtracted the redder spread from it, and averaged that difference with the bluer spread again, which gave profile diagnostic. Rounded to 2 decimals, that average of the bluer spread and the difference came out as 0.89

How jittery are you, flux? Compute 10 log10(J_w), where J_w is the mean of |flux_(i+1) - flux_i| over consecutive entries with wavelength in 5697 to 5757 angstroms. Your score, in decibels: -2.1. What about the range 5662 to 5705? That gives -0.7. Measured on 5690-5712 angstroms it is -1.9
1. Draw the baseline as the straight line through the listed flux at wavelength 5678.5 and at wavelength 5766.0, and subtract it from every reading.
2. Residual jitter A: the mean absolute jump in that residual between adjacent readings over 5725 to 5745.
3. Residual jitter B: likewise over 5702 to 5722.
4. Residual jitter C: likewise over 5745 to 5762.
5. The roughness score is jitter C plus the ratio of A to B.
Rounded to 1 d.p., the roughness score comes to 1.4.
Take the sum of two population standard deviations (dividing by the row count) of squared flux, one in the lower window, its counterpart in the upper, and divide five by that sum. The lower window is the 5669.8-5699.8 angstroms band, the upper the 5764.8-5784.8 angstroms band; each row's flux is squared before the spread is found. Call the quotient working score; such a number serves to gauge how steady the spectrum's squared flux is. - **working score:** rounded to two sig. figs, 0.086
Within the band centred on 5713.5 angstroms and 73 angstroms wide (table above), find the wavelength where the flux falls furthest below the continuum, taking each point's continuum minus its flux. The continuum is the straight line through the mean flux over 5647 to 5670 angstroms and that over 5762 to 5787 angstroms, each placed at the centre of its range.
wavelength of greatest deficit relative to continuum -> 5711.0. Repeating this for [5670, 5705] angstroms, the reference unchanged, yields 5688.5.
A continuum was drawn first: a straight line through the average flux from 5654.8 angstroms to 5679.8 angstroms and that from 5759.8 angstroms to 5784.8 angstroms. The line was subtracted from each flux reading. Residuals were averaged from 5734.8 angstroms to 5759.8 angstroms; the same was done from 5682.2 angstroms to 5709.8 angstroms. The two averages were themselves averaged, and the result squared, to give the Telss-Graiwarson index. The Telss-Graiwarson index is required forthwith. 0.018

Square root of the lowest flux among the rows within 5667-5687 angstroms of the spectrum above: 4.02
